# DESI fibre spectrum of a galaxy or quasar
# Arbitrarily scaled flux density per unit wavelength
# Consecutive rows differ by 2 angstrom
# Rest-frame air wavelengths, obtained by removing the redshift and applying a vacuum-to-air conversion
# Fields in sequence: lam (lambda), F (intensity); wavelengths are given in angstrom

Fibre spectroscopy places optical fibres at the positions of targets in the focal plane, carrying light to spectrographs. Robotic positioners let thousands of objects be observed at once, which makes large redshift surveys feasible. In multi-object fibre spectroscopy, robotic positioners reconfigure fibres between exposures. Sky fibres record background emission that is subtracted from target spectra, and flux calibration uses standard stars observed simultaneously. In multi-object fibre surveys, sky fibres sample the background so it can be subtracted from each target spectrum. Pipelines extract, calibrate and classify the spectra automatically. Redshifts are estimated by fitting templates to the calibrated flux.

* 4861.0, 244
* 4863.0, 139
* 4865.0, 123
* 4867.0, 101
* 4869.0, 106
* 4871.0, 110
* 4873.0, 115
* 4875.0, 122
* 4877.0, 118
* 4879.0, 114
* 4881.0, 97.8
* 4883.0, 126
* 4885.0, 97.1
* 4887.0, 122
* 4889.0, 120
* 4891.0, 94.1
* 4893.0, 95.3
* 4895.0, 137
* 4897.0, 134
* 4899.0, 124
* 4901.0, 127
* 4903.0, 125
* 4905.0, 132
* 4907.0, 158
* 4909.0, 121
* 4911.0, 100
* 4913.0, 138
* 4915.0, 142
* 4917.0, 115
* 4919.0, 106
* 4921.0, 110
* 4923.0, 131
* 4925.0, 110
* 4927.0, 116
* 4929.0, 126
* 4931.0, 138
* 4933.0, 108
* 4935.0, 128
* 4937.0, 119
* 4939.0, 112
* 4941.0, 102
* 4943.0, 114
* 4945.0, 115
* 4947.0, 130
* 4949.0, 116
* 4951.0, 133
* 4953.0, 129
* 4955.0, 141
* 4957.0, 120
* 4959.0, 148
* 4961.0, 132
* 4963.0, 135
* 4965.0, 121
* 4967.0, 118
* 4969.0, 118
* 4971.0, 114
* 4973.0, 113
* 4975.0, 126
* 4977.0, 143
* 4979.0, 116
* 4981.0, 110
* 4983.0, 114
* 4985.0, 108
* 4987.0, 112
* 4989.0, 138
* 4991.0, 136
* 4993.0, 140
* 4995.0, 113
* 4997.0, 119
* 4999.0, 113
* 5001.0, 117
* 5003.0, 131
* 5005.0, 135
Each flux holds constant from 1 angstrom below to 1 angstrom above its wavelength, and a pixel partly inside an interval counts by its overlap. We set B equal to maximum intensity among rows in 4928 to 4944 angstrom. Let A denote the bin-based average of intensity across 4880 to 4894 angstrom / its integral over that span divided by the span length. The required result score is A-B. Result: -31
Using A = 107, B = 138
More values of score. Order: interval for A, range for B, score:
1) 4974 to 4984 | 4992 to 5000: -18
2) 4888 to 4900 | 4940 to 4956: -24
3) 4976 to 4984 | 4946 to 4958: -20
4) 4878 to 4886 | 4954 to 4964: -39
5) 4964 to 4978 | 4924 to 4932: -16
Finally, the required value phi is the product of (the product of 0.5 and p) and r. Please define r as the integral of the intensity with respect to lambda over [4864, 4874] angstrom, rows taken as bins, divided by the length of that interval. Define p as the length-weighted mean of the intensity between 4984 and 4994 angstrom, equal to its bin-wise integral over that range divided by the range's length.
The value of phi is 7037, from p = 127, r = 111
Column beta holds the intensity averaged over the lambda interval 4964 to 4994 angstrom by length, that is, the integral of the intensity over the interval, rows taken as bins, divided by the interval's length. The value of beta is 122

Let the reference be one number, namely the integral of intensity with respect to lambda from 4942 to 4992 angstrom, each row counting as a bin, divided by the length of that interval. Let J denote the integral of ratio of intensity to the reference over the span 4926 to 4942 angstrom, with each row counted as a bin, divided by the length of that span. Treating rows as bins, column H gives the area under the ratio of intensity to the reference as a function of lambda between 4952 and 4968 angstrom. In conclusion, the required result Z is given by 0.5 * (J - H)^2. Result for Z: 126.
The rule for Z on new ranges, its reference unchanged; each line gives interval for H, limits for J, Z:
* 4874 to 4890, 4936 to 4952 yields 96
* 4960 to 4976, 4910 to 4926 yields 109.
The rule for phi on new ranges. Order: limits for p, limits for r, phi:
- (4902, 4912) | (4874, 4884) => 7350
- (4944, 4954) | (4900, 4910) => 8261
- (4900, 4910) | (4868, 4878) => 7571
